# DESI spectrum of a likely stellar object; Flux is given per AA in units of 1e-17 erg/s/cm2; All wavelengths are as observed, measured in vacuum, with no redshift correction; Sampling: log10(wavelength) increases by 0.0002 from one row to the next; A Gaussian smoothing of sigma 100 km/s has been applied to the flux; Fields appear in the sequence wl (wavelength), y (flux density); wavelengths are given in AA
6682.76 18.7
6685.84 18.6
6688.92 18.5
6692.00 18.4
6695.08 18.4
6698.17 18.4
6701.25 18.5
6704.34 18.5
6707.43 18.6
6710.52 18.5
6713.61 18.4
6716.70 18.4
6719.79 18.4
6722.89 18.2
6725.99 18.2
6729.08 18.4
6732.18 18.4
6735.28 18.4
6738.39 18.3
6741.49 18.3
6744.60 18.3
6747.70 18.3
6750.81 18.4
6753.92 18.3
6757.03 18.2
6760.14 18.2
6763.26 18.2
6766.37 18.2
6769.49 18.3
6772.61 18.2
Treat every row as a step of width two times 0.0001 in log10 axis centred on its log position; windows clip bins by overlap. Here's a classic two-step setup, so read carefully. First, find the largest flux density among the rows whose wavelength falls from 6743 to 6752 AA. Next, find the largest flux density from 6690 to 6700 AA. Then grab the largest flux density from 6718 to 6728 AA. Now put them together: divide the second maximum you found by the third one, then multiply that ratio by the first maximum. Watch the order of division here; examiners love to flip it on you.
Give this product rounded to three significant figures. 18.4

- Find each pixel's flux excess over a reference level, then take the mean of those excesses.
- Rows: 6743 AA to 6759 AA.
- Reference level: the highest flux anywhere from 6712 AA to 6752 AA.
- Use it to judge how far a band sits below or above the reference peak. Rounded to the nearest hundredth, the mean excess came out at -0.10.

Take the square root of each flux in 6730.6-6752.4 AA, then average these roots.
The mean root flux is 4.28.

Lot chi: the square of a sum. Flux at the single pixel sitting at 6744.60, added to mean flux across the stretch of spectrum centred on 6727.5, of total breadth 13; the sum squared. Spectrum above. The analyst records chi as 1340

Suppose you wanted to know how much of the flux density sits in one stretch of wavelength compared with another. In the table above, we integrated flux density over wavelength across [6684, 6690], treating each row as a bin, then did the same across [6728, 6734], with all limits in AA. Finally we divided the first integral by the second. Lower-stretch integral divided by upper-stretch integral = 1.0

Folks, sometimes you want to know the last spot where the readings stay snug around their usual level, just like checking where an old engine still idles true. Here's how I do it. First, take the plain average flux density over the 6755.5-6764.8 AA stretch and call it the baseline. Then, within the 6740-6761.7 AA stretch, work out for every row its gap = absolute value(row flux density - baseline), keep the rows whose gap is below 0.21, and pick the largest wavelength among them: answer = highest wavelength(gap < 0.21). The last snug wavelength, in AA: 6760.14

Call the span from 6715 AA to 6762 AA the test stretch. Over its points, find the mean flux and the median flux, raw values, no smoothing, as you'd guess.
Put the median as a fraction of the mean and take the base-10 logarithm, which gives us -0.0003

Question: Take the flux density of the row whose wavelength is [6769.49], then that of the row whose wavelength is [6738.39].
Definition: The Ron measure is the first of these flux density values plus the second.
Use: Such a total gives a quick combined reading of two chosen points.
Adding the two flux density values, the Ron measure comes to 36.6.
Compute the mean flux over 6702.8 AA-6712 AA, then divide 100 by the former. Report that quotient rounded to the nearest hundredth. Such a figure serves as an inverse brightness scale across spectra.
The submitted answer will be 5.40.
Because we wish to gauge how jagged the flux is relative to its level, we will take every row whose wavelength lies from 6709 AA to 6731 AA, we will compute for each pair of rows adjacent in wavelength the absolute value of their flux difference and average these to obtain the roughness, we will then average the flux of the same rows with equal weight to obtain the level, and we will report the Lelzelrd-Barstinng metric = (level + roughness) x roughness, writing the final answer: 1.5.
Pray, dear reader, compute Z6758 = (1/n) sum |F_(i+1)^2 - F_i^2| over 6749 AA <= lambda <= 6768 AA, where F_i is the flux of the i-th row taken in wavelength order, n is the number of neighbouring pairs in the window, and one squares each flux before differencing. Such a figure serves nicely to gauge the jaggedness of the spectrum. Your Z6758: 1.46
